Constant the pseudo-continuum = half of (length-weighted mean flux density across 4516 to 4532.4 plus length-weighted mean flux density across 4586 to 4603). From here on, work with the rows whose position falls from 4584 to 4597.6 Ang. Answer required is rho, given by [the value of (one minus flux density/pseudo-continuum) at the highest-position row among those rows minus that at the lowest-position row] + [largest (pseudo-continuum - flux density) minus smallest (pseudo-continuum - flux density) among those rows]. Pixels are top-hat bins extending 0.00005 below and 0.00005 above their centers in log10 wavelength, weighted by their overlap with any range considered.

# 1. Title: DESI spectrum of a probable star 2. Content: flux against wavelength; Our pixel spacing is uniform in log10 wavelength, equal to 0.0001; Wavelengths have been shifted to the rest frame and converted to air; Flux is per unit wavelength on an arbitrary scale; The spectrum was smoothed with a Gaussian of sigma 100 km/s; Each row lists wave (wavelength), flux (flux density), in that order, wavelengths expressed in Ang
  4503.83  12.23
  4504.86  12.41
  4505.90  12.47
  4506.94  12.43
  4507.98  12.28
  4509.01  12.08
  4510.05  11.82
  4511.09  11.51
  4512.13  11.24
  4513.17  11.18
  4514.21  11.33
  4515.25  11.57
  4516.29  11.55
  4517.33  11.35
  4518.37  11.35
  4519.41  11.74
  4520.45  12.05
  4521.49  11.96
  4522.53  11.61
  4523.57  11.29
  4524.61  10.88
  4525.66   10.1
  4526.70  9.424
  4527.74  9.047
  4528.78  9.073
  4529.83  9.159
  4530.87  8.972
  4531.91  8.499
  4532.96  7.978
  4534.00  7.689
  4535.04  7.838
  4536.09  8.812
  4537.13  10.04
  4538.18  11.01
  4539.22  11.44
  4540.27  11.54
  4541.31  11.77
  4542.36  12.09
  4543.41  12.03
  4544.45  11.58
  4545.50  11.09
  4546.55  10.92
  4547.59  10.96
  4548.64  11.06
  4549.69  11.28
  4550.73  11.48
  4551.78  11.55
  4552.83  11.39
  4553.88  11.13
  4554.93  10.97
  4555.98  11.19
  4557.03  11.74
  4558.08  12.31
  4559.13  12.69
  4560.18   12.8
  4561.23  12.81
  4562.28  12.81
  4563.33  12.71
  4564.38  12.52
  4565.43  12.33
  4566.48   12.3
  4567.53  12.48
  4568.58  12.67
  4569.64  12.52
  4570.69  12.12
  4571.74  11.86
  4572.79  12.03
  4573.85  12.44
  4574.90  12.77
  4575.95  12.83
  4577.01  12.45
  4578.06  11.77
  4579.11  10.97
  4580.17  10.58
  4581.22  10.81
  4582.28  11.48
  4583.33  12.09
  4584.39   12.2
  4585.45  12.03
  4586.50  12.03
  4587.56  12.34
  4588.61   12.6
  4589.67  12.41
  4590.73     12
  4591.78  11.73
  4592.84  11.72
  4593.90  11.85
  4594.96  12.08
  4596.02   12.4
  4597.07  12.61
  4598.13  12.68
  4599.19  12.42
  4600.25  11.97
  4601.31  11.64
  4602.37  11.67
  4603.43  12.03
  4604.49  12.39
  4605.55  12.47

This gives 0.9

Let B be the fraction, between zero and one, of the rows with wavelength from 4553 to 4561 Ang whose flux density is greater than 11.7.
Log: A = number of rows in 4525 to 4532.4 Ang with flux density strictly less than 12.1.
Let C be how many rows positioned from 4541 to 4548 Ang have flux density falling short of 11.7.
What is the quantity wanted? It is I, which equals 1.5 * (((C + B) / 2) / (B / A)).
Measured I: 42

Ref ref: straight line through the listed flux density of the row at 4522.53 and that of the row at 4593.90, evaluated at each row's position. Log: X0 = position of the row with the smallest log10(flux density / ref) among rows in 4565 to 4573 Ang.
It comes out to 4571.74 Ang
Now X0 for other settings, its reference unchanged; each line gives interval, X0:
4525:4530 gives 4527.74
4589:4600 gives 4592.84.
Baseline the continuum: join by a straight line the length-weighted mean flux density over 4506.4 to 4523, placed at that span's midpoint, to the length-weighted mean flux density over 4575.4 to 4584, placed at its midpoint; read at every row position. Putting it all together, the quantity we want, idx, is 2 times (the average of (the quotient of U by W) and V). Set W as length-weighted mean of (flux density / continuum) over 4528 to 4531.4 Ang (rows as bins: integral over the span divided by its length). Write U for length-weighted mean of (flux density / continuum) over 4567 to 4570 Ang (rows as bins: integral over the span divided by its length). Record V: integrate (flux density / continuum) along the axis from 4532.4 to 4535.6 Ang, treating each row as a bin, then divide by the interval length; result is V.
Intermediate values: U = 1.08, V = 0.67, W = 0.78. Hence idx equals 2.1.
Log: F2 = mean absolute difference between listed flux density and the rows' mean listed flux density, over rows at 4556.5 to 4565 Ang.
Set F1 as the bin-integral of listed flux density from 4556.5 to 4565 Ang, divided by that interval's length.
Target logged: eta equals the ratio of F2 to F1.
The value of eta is 0.021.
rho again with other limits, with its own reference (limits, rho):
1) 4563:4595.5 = 2.3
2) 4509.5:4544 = 4.4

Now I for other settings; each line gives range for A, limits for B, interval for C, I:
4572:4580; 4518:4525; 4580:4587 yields 18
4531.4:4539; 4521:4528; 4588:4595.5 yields 5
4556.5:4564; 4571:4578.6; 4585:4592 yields 1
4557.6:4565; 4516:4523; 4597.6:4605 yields 0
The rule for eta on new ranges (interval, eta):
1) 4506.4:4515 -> 0.036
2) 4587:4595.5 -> 0.022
